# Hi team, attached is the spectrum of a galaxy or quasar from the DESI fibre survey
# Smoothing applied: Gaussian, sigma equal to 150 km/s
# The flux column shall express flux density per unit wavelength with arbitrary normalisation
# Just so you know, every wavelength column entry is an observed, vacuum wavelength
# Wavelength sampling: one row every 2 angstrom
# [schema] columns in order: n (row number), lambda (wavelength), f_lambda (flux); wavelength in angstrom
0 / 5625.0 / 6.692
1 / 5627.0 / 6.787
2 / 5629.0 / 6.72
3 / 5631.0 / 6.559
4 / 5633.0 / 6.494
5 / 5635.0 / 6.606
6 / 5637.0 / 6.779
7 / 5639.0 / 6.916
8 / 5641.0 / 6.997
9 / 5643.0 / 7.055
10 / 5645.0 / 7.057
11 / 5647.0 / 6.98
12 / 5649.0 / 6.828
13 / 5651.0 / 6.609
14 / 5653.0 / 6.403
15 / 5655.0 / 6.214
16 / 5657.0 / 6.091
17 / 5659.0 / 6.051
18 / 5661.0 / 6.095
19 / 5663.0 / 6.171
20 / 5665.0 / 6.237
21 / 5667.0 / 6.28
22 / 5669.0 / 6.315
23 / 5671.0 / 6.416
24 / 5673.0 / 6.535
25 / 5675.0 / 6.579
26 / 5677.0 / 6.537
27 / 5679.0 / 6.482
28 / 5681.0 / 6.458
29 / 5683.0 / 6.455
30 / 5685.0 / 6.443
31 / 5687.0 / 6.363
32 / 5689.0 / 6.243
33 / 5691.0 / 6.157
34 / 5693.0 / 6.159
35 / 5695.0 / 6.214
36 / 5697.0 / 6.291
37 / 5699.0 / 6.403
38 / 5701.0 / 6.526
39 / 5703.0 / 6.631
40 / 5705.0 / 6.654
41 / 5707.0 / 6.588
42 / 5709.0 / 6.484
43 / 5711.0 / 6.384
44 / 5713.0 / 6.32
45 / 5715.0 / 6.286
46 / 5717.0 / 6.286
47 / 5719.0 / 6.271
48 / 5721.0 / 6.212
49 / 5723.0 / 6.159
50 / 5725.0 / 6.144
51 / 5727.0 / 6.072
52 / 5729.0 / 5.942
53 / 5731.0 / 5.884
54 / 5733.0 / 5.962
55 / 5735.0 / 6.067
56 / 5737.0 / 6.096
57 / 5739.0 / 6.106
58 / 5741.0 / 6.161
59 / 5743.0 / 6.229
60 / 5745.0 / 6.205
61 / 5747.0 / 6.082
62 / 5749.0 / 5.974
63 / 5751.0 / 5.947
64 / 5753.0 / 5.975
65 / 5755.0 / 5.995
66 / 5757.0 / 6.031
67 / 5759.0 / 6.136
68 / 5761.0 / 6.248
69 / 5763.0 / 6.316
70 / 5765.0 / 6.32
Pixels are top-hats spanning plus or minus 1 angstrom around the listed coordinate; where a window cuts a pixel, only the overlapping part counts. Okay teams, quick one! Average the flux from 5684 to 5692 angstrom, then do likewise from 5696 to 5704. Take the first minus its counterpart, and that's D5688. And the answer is -0.16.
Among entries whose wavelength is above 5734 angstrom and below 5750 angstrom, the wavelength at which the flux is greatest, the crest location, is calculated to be 5743.0 angstrom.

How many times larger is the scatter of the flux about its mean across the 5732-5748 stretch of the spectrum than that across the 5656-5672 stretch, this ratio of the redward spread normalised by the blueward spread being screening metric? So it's 0.67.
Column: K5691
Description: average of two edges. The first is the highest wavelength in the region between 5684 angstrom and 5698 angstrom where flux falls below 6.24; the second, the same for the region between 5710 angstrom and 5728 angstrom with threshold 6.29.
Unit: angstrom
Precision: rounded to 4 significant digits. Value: 5711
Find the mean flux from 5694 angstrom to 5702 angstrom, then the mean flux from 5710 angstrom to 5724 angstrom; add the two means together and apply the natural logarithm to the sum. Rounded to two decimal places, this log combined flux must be 2.54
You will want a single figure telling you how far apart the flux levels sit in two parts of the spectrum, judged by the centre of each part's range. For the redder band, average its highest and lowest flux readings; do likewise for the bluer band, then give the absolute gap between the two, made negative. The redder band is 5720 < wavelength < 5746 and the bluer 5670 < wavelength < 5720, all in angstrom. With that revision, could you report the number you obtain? -0.35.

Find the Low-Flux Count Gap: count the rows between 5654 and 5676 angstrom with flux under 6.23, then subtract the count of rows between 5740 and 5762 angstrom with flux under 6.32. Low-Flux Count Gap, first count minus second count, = -6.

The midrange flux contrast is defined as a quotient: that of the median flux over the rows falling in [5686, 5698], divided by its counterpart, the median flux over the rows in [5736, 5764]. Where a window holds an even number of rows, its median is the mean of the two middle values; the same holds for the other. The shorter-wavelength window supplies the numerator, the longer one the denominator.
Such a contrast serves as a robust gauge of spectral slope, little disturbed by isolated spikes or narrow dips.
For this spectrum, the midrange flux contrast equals 1.02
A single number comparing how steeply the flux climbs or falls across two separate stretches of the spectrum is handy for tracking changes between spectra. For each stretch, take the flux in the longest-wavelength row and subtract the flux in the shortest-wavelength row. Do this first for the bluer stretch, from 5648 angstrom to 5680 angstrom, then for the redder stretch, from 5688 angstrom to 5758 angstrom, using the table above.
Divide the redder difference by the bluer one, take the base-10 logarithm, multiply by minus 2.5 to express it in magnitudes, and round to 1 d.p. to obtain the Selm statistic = 0.5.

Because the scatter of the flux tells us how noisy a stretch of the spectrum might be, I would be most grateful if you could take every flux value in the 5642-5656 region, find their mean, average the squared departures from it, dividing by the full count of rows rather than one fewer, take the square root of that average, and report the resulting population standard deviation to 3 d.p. 0.310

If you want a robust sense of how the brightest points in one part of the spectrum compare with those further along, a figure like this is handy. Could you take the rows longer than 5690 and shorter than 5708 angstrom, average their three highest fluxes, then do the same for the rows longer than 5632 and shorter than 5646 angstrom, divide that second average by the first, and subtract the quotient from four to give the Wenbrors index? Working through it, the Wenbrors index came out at 2.94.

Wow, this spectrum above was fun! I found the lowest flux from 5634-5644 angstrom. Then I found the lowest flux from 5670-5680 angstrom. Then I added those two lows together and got 13.0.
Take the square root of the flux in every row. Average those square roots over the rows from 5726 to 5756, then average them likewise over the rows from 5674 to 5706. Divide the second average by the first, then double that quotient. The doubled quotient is 2.06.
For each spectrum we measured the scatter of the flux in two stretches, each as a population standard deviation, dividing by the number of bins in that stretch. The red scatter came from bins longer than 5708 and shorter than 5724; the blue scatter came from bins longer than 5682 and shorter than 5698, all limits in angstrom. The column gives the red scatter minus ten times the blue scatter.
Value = -1.02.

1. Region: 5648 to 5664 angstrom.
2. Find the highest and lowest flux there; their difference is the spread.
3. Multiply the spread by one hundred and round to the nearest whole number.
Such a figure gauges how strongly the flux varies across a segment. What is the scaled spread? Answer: 78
